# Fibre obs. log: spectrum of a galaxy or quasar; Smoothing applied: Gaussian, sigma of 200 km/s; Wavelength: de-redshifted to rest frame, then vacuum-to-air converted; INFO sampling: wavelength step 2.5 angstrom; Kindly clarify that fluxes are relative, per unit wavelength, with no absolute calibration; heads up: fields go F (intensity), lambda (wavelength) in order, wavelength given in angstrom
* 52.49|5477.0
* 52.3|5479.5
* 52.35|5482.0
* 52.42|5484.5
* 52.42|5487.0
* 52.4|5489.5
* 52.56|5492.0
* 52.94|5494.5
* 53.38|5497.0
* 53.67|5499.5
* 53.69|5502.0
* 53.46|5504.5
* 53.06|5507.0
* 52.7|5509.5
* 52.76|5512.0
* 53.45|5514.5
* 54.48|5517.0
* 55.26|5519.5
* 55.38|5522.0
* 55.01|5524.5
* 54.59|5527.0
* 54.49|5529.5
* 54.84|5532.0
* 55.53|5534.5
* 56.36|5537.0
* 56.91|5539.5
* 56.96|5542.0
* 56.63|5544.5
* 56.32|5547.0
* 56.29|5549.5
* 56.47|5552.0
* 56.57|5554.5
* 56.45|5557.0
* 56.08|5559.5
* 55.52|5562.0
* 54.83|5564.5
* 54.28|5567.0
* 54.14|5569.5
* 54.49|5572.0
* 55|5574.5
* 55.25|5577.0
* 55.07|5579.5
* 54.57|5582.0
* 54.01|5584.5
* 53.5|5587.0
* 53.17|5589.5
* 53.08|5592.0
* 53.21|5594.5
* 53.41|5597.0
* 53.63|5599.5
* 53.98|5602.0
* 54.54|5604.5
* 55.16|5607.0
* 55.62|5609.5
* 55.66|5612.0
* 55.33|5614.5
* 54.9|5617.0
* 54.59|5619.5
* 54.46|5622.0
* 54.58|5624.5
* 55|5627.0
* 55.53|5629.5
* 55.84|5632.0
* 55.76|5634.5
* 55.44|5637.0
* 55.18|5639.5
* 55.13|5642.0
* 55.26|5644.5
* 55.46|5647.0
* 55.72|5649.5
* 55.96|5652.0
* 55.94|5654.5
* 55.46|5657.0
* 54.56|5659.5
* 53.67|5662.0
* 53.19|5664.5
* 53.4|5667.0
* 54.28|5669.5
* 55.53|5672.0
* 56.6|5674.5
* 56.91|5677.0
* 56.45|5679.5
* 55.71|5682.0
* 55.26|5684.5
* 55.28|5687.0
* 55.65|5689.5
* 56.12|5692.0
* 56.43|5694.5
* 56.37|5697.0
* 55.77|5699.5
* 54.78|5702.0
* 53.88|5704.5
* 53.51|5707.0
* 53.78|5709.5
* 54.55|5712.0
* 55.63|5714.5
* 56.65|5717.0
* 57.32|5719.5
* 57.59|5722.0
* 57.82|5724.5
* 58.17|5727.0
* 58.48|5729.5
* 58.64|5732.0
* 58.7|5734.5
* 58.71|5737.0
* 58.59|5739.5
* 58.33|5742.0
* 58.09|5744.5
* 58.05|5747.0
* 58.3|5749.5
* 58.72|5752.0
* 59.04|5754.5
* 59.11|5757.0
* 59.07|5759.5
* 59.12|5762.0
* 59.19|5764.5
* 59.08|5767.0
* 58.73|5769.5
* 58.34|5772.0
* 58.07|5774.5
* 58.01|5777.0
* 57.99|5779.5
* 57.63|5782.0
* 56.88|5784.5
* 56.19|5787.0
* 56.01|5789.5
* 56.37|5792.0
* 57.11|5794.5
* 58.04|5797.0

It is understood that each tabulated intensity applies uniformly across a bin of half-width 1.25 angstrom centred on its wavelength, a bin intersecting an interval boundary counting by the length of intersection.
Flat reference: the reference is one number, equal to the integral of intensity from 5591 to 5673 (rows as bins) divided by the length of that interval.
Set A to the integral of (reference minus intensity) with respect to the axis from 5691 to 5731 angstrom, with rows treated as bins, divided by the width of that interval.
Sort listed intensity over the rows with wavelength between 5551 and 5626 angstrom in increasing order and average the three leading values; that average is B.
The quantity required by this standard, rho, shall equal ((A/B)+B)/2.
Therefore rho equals 26.6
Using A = -1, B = 53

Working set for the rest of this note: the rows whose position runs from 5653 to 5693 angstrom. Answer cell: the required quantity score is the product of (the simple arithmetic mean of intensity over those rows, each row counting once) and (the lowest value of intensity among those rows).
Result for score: 2939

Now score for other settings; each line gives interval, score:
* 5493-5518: 2812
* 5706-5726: 2989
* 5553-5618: 2902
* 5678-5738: 3013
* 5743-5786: 3324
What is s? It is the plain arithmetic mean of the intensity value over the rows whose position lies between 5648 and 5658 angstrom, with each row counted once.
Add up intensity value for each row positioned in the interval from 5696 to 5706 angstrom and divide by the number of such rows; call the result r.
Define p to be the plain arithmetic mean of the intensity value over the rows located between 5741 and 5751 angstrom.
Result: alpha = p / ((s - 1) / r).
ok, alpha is 59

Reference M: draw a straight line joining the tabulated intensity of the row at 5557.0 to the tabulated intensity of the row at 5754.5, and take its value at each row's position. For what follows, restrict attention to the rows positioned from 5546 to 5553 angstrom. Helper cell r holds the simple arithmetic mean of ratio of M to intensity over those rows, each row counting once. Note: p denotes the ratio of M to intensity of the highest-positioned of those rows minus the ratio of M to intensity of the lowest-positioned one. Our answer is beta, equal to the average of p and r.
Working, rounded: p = -0.001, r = 1.00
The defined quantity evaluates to 0.499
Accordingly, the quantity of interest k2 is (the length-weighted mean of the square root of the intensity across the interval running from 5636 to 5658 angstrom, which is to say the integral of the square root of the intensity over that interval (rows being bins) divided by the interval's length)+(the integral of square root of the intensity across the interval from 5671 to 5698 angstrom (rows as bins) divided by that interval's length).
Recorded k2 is 14.9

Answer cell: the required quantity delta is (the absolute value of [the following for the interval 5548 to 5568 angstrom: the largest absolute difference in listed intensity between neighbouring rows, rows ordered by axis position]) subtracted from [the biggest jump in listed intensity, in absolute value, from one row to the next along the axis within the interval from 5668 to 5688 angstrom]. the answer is 0.56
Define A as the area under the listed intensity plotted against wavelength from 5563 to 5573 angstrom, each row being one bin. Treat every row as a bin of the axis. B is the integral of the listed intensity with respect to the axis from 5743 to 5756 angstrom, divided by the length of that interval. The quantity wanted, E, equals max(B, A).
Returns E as 545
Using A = 545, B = 58.5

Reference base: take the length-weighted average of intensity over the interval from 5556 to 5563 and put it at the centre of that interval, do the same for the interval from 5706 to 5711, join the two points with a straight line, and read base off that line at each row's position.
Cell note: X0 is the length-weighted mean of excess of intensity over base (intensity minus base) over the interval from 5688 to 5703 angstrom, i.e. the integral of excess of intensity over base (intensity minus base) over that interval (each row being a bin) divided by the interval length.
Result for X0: 2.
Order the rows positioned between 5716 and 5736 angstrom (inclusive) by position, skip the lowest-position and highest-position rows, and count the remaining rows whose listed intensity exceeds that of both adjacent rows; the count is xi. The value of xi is 0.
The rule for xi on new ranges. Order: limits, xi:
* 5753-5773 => 2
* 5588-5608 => 0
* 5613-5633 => 0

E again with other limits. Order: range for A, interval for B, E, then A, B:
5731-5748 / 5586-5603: 994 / 994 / 53.4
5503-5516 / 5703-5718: 691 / 691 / 54.6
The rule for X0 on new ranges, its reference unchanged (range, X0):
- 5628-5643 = 1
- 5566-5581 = -1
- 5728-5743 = 5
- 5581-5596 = -2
